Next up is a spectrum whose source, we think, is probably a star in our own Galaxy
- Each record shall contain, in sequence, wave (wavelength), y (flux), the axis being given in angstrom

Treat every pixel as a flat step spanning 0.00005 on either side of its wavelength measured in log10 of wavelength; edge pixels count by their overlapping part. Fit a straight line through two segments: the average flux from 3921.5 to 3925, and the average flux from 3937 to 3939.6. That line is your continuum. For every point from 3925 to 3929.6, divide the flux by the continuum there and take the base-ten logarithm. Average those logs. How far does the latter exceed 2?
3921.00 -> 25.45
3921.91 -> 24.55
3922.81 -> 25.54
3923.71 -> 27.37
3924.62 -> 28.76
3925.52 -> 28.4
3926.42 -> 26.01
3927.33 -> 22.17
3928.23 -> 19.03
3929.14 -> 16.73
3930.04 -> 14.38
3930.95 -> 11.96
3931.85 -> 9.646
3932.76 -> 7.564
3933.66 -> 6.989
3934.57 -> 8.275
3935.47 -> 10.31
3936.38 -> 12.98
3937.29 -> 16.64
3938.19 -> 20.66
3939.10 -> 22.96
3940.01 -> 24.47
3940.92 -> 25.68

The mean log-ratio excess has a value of -2.05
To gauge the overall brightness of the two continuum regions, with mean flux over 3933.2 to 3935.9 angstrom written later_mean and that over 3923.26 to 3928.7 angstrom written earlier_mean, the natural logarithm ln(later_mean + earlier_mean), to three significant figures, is 3.52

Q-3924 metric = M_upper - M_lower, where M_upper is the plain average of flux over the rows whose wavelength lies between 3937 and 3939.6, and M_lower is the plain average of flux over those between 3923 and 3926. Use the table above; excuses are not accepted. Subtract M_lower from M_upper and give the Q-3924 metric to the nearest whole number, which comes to -8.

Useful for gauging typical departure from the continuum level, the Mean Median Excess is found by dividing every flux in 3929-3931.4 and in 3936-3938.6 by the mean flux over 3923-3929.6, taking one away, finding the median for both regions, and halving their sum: -0.36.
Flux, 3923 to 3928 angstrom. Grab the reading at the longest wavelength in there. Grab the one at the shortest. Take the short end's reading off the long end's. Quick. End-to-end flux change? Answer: -5.2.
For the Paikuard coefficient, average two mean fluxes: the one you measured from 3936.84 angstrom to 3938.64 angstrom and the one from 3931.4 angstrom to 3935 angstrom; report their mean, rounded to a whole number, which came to 13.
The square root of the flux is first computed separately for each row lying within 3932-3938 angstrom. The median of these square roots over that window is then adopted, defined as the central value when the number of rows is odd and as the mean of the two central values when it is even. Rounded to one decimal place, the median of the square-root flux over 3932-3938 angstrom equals 3.0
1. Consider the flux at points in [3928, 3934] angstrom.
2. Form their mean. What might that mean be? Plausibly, 12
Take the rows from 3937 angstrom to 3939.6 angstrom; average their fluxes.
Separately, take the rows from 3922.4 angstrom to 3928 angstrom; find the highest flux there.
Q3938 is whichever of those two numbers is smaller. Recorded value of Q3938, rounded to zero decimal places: 20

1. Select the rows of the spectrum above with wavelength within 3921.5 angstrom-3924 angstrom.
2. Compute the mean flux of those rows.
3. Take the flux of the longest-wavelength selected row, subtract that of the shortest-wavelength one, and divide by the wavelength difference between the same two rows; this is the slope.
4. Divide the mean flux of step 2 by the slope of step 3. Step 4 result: 16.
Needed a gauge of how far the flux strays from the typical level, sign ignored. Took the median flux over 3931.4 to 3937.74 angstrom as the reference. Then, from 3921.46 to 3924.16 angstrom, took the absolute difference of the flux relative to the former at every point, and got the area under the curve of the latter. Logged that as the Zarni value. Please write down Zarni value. 44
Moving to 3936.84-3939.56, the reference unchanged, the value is 28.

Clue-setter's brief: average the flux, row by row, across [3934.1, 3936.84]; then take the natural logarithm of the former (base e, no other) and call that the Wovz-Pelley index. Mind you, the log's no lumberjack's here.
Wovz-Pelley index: 2.35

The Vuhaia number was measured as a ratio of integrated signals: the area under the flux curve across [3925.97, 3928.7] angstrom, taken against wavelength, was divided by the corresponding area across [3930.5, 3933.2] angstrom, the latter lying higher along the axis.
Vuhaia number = 2.3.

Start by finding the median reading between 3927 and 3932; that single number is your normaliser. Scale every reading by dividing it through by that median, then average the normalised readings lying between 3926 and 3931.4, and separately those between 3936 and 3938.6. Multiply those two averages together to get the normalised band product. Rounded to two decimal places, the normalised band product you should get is 1.27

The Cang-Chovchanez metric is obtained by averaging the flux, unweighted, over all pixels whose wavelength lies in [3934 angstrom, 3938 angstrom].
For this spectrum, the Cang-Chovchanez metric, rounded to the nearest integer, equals 12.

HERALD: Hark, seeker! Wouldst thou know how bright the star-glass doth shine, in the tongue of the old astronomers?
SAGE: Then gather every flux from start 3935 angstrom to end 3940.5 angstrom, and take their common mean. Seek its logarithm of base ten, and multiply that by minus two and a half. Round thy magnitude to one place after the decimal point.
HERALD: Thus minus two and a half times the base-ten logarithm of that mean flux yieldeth -3.1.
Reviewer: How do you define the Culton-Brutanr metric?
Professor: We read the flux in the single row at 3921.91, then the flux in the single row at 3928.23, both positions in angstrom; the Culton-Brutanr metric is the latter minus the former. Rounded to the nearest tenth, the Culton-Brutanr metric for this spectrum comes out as -5.5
